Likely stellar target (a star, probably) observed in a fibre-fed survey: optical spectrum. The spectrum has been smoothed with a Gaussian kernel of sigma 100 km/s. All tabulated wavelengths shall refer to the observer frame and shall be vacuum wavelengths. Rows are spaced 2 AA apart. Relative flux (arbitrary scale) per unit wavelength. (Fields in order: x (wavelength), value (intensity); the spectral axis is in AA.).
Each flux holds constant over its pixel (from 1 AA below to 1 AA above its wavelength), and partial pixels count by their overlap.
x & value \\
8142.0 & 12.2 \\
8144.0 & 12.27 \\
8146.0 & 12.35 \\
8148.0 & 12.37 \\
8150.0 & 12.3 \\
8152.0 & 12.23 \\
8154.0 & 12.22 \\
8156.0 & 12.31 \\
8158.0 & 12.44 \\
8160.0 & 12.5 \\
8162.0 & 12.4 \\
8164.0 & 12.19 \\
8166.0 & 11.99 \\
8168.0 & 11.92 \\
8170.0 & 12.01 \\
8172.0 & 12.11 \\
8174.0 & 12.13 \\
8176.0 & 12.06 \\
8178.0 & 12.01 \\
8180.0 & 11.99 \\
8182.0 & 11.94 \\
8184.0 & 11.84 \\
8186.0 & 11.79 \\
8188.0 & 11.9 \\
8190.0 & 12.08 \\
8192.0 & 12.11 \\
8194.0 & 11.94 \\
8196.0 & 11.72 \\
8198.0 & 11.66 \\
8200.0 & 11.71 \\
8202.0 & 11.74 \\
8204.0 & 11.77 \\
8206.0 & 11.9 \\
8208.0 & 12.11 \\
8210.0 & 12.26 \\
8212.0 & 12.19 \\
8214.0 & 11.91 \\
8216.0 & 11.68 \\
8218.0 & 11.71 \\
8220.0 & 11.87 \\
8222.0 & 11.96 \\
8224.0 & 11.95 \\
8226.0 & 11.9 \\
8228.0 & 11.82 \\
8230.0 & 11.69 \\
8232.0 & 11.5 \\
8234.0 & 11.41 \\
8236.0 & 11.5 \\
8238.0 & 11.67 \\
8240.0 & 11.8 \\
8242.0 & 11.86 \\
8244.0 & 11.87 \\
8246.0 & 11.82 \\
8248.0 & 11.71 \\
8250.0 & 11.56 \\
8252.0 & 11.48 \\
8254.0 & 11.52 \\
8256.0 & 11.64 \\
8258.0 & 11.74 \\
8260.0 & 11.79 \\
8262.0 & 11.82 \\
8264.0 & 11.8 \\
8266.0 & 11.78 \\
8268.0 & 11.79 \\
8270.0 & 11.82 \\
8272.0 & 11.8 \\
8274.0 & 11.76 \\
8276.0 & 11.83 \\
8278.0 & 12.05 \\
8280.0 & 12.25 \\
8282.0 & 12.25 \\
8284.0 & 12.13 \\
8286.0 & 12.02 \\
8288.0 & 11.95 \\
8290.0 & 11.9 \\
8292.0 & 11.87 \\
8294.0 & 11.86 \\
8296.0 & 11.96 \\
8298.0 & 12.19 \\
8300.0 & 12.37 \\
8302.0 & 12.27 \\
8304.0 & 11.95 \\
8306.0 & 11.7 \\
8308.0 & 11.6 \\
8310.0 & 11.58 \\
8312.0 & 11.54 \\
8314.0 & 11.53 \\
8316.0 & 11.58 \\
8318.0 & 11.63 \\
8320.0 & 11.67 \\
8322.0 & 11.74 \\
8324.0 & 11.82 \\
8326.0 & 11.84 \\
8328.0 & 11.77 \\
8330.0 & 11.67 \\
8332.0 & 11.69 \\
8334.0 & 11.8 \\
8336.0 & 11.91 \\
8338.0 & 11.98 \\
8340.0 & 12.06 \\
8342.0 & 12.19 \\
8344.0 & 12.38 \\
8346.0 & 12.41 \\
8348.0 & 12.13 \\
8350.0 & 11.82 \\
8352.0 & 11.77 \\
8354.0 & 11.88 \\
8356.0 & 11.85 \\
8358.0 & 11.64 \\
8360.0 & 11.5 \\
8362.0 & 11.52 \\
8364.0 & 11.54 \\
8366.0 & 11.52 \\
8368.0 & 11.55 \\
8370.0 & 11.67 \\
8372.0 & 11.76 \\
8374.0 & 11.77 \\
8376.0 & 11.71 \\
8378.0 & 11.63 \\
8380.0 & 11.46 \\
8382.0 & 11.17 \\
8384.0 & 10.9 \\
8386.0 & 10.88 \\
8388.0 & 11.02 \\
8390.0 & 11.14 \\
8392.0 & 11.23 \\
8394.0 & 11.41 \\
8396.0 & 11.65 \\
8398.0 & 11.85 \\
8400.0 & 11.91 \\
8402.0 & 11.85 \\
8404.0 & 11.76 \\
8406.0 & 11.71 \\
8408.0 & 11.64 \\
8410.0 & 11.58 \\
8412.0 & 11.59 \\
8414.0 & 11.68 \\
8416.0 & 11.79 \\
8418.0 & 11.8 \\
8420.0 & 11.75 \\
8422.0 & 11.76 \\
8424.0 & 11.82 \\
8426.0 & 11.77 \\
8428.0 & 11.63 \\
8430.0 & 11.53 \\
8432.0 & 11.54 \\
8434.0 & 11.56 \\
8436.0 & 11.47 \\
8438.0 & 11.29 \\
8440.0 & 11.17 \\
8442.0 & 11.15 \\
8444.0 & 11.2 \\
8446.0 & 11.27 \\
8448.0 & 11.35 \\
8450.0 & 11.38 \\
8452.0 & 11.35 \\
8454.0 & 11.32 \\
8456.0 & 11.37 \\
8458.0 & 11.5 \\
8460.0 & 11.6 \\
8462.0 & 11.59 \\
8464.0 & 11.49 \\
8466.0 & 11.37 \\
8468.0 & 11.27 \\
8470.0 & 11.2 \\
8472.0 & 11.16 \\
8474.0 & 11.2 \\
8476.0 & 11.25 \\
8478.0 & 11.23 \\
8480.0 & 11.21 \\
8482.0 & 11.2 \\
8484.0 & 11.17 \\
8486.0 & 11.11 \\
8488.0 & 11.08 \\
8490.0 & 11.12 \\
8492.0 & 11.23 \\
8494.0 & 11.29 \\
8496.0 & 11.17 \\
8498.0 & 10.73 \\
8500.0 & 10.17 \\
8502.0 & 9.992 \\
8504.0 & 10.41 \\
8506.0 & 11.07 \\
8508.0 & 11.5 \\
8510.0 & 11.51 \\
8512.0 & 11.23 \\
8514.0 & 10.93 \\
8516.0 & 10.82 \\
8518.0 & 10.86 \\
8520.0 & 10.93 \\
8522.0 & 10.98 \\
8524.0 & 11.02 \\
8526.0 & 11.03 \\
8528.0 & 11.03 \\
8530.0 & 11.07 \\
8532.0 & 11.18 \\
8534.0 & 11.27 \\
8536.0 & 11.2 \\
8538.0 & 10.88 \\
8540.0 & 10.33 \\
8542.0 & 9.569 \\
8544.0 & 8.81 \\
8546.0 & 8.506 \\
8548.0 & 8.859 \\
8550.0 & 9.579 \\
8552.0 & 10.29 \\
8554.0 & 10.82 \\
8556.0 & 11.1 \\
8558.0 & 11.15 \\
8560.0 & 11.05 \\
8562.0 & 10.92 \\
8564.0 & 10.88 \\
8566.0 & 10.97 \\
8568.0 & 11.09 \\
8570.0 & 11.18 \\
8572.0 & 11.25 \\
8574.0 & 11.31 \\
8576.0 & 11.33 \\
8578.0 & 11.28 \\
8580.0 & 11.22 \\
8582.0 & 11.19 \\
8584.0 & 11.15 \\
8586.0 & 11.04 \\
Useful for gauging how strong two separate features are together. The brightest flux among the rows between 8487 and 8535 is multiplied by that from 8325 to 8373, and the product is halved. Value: 71.4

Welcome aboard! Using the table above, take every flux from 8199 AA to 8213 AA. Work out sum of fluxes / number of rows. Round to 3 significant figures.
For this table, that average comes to 12.0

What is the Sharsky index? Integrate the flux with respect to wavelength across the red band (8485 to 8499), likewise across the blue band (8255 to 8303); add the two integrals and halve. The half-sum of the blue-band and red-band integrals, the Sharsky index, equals 364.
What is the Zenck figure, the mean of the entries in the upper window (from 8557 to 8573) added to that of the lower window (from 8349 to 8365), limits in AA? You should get 22.8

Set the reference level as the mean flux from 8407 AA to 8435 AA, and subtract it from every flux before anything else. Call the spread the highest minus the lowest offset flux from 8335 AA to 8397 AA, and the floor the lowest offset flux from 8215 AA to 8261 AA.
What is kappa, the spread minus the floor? 1.8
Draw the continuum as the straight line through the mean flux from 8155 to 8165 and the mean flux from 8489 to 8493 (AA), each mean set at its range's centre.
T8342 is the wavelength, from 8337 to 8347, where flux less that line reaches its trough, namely 8338.0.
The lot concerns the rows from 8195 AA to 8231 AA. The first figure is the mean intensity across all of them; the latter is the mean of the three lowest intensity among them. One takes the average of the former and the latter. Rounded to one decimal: 11.8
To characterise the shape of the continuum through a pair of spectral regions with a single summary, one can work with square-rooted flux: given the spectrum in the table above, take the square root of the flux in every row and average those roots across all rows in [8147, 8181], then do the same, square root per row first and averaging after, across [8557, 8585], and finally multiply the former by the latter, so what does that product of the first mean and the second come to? 11.7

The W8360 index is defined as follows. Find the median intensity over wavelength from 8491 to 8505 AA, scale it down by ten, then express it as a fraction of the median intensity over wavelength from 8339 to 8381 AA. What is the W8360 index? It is 0.0912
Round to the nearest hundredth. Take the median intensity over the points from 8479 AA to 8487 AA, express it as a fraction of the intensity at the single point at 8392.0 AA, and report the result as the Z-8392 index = 1.00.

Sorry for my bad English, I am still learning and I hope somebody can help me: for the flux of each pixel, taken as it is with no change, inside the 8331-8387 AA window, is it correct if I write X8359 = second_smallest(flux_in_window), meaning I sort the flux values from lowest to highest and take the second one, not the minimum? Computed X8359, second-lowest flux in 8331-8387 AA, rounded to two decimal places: 10.90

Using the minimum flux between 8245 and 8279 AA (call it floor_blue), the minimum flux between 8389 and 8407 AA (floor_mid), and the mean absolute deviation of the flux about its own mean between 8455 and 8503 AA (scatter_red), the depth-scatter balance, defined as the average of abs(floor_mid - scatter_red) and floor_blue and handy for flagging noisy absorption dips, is 11.2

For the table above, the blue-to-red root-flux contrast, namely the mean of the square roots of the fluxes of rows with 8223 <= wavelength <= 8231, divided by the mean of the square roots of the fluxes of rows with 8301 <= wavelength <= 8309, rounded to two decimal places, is 1.00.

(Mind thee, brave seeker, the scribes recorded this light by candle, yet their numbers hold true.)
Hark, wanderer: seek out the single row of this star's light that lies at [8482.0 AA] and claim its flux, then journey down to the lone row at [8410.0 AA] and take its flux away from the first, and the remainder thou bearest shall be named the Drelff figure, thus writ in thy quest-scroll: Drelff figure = -0.4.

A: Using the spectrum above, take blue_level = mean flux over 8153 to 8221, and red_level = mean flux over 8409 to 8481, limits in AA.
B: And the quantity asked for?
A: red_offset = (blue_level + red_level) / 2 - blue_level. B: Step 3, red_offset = -0.277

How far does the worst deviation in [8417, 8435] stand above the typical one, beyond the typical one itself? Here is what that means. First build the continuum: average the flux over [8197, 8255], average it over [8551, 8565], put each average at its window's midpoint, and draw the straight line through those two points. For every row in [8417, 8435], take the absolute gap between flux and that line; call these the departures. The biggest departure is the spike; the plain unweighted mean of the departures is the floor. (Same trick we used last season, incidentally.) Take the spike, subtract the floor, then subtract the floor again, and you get -0.31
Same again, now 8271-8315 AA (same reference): 0.13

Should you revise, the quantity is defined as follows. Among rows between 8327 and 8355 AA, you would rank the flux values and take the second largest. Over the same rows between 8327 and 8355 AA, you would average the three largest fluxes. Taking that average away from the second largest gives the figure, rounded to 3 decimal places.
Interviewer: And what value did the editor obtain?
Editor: 0.053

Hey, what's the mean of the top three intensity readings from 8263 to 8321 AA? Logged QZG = 12.3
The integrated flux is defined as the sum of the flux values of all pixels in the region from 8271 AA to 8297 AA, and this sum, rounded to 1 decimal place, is 155.6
